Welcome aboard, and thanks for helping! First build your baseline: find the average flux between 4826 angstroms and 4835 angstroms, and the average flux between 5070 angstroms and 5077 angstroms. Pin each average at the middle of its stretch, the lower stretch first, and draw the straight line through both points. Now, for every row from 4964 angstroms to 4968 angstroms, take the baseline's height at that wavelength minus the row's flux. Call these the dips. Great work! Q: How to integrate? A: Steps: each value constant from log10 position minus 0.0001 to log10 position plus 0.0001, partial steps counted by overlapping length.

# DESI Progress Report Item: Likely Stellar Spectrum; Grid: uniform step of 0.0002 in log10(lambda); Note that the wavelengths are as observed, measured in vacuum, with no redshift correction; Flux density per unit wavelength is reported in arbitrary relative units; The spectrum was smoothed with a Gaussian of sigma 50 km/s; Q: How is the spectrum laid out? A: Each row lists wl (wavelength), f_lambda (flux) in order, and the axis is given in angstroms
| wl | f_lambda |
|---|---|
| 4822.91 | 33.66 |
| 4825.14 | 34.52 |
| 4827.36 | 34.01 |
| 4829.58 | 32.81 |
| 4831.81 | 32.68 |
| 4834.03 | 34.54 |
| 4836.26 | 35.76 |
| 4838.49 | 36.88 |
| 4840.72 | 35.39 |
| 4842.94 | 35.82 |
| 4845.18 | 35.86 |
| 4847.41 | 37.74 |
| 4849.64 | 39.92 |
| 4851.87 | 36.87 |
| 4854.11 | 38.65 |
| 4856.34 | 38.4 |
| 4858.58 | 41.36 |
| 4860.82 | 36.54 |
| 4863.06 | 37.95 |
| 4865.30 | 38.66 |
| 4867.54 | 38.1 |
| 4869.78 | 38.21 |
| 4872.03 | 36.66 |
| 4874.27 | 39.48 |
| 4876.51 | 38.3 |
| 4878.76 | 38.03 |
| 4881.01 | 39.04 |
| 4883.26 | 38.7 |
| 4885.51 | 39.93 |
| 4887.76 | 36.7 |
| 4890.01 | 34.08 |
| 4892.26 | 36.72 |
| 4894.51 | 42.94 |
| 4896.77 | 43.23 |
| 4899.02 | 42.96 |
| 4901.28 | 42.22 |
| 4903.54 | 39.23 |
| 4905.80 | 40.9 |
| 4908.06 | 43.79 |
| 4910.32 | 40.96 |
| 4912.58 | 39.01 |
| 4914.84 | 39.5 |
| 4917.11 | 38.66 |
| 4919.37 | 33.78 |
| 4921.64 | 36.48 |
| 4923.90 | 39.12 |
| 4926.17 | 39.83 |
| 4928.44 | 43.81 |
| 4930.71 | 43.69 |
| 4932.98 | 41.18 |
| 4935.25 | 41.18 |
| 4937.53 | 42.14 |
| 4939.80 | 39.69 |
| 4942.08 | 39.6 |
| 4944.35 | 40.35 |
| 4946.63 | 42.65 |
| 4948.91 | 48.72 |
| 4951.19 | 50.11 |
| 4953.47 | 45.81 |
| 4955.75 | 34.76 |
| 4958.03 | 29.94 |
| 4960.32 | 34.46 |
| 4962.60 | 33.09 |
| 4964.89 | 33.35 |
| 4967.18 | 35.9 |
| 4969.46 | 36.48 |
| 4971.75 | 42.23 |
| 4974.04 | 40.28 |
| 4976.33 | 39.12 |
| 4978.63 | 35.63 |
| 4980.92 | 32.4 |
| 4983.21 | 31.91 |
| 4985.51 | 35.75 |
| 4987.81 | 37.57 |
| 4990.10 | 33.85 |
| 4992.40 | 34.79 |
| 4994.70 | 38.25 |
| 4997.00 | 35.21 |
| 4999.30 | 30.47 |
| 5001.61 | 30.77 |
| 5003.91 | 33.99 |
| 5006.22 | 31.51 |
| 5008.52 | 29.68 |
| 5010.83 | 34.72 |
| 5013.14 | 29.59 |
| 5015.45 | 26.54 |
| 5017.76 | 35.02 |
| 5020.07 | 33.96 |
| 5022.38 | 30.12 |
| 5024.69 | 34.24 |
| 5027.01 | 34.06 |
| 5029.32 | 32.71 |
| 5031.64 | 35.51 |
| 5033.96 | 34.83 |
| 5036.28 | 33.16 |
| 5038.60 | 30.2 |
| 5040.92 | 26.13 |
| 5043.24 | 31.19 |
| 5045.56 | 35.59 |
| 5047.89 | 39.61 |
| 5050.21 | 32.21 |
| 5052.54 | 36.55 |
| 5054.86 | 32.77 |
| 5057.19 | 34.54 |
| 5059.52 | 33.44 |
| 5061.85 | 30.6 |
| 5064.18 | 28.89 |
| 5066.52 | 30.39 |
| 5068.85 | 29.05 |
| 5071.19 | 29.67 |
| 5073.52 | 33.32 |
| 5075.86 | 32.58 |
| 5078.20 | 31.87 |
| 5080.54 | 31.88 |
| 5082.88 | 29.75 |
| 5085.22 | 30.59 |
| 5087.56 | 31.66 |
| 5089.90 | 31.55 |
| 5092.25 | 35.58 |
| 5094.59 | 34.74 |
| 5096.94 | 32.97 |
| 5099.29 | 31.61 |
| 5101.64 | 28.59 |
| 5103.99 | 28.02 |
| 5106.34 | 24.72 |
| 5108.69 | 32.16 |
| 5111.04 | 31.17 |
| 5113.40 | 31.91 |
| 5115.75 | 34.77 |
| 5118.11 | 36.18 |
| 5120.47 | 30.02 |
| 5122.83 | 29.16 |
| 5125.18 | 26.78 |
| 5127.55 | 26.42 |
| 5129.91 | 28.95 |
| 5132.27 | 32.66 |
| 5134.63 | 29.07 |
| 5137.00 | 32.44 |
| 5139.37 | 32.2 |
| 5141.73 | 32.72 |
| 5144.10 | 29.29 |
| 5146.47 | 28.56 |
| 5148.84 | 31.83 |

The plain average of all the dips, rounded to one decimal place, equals -2.0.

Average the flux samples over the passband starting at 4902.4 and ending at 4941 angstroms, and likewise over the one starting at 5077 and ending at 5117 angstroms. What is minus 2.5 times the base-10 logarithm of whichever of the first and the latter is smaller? -3.74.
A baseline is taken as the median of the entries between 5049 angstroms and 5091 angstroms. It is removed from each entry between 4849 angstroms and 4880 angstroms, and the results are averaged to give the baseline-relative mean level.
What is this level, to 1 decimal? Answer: 6.6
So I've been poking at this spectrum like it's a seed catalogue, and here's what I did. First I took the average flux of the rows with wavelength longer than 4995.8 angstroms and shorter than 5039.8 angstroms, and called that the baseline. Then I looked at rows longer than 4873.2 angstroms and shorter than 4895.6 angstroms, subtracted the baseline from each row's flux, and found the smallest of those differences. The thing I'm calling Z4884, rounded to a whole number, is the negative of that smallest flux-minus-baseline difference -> -2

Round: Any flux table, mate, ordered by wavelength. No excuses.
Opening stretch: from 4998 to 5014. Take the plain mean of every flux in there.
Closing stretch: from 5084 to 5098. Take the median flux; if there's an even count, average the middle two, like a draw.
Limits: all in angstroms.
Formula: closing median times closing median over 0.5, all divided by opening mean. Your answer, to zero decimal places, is 66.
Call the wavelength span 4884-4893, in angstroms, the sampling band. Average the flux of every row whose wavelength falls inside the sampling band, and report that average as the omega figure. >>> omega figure 37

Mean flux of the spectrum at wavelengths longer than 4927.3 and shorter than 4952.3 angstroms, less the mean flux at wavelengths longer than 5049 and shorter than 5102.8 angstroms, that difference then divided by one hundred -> 0.11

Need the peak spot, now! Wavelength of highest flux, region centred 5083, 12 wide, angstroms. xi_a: 5080.54 angstroms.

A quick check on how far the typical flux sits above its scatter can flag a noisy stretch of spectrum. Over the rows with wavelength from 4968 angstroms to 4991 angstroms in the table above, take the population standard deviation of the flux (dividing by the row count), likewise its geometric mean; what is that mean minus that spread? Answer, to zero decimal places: 33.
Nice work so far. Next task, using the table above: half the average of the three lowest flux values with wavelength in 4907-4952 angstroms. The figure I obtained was 18.2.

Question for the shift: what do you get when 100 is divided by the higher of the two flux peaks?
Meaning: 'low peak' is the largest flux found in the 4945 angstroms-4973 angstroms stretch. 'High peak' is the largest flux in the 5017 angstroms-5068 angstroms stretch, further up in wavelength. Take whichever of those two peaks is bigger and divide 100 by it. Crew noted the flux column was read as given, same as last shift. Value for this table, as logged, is 2.00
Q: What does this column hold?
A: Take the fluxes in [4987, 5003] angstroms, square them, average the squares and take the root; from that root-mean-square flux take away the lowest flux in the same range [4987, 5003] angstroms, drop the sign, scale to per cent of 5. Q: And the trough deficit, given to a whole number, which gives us 81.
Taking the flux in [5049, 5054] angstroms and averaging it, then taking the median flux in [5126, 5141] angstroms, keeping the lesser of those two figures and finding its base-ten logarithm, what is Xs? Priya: 1.49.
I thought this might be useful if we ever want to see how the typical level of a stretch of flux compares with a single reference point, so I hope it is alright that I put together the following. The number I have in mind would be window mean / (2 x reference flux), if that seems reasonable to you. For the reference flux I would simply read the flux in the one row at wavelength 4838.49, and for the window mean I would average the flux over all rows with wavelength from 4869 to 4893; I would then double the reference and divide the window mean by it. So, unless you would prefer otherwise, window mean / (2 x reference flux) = 0.513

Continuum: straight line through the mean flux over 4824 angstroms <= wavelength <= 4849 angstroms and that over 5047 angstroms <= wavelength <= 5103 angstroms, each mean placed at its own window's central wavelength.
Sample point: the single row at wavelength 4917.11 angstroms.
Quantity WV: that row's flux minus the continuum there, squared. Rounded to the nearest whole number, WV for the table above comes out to 20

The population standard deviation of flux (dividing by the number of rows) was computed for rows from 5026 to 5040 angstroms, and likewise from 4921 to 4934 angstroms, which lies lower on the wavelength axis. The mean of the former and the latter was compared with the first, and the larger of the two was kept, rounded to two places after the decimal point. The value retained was 2.15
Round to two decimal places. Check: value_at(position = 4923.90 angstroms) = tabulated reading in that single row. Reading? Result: 39.12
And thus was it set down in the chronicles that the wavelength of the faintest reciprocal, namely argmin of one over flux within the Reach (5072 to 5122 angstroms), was 5118.11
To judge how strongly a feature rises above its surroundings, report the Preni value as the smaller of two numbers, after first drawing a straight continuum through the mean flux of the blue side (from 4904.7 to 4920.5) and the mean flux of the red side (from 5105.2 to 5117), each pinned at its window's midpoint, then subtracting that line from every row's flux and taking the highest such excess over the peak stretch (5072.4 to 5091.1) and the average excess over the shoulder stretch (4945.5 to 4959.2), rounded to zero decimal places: 1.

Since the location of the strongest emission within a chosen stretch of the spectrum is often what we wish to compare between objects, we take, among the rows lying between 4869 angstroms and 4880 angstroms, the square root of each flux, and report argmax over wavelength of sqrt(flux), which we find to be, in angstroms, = 4874.27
